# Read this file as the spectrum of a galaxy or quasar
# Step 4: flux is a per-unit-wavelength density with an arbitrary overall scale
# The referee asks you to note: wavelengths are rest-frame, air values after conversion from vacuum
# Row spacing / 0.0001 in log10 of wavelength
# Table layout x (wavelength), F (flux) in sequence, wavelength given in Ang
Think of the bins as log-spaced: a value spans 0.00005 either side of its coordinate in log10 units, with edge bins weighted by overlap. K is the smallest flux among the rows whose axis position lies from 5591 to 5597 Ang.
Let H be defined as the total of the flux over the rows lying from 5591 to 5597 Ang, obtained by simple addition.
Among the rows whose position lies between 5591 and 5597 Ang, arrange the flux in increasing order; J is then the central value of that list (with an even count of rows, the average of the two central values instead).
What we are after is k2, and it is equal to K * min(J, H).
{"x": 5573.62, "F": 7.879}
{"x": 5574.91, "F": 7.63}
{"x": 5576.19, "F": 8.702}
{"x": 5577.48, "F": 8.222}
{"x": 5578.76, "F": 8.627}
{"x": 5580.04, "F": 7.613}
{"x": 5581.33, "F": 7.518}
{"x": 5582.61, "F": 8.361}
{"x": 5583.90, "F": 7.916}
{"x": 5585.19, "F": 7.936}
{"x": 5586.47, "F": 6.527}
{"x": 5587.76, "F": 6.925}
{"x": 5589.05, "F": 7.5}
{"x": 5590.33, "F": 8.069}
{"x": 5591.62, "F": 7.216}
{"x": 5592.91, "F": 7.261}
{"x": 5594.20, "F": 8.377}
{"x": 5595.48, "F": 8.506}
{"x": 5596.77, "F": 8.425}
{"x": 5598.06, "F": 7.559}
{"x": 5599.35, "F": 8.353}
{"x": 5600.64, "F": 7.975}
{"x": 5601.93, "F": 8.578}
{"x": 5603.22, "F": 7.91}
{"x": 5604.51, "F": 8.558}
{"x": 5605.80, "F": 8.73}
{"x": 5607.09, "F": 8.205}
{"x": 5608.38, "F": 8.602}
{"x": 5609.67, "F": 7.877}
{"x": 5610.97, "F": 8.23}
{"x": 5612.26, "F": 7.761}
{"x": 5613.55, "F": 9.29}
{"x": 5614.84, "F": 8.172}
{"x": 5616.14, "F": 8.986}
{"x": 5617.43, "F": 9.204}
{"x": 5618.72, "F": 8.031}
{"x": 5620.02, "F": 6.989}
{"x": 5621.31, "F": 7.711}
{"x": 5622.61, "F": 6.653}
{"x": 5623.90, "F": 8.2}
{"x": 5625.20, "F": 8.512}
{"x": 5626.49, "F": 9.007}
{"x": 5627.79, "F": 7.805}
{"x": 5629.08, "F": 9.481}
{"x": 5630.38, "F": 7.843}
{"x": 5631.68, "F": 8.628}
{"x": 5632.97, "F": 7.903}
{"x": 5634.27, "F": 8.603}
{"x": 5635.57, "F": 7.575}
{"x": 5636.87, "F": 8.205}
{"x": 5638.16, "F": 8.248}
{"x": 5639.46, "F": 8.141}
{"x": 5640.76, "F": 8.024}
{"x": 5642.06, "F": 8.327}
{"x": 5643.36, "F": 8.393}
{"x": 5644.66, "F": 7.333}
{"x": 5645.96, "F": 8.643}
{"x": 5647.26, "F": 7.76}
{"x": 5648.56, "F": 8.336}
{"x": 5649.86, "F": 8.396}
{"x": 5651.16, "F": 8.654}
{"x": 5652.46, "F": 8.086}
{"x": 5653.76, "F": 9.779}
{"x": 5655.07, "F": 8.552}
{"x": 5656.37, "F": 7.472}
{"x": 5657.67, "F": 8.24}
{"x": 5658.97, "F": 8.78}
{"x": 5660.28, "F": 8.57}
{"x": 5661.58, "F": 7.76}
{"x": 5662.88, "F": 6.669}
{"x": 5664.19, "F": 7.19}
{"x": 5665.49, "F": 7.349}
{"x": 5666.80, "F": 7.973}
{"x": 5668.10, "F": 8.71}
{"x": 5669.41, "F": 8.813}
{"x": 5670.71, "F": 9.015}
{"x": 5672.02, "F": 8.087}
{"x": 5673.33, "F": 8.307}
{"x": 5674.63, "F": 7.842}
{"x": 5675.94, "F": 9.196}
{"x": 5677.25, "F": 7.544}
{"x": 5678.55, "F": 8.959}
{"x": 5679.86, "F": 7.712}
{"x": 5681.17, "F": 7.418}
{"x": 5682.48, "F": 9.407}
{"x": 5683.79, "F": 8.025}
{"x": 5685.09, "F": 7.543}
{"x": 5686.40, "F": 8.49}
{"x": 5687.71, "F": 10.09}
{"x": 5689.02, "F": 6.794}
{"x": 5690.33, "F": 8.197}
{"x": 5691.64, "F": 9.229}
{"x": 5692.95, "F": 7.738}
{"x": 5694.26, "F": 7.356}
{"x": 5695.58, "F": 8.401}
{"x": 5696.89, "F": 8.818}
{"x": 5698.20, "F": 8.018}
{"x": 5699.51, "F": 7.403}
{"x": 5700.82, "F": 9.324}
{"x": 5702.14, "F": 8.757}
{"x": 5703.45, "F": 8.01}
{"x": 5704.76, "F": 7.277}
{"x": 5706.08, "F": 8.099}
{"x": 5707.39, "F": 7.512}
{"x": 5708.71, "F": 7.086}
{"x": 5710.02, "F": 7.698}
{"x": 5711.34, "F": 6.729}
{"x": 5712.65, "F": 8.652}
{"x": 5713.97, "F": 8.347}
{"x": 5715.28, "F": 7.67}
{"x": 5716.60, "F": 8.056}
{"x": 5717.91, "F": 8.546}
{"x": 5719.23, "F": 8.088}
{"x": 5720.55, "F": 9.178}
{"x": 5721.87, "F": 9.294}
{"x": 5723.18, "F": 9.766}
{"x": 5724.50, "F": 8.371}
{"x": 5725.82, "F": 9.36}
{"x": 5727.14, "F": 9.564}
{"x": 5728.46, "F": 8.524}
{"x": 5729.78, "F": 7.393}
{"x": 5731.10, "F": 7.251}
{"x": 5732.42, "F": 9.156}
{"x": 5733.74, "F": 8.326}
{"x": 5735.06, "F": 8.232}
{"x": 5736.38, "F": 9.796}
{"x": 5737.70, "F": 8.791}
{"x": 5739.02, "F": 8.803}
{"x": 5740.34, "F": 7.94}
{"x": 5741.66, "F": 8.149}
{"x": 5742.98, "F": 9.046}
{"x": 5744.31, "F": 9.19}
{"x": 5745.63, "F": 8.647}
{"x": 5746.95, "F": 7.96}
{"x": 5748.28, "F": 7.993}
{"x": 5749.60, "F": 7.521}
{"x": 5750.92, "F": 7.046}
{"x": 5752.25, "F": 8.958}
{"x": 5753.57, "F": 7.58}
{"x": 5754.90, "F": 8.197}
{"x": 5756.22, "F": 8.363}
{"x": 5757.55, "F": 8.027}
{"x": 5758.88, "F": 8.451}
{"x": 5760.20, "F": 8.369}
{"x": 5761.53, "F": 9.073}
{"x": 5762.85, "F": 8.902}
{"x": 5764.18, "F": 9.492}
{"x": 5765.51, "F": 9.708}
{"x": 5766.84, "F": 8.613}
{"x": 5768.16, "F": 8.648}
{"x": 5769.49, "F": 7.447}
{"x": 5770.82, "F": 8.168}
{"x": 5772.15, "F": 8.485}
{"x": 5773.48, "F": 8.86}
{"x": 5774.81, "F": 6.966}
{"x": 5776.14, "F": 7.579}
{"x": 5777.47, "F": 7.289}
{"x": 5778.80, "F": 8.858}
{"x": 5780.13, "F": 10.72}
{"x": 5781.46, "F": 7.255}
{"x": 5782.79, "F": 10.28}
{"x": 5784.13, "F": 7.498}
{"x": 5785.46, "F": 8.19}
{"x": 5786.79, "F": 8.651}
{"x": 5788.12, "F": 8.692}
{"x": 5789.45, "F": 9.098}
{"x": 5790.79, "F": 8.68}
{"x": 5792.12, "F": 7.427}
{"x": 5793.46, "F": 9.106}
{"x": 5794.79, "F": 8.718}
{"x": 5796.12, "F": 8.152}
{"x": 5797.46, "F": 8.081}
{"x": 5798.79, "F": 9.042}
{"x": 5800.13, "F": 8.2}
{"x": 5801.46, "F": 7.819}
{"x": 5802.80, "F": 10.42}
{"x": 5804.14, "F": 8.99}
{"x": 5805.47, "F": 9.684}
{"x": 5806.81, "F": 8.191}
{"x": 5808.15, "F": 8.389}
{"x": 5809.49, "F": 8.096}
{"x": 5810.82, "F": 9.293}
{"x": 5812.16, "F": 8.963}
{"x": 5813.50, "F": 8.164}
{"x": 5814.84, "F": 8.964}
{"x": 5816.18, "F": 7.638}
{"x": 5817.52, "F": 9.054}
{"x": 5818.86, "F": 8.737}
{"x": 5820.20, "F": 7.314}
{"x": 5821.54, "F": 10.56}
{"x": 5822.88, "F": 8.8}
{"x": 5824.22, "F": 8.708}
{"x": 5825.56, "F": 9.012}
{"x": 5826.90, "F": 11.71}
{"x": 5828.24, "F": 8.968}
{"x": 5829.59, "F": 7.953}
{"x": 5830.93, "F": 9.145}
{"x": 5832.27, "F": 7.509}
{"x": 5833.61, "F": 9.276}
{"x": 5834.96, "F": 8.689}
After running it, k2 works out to 60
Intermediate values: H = 39.8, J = 8.4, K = 7.216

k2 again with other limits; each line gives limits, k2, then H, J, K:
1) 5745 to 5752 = 56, 39.2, 8.0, 7.046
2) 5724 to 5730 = 63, 43.2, 8.5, 7.393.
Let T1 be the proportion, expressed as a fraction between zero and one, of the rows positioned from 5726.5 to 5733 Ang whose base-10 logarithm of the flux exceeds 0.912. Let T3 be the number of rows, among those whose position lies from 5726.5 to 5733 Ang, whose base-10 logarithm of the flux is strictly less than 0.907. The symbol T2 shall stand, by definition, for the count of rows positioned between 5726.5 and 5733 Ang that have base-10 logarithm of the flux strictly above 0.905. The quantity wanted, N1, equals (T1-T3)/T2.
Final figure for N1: -0.5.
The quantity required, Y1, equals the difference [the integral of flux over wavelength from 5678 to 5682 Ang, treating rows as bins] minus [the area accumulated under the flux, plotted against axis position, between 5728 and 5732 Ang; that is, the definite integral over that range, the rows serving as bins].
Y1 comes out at 1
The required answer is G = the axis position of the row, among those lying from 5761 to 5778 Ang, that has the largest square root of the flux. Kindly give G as 5765.51 Ang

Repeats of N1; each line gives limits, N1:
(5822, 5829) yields 0.2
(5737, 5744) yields -0.1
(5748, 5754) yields -3.8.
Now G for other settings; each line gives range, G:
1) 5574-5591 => 5576.19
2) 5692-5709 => 5700.82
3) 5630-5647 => 5645.96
